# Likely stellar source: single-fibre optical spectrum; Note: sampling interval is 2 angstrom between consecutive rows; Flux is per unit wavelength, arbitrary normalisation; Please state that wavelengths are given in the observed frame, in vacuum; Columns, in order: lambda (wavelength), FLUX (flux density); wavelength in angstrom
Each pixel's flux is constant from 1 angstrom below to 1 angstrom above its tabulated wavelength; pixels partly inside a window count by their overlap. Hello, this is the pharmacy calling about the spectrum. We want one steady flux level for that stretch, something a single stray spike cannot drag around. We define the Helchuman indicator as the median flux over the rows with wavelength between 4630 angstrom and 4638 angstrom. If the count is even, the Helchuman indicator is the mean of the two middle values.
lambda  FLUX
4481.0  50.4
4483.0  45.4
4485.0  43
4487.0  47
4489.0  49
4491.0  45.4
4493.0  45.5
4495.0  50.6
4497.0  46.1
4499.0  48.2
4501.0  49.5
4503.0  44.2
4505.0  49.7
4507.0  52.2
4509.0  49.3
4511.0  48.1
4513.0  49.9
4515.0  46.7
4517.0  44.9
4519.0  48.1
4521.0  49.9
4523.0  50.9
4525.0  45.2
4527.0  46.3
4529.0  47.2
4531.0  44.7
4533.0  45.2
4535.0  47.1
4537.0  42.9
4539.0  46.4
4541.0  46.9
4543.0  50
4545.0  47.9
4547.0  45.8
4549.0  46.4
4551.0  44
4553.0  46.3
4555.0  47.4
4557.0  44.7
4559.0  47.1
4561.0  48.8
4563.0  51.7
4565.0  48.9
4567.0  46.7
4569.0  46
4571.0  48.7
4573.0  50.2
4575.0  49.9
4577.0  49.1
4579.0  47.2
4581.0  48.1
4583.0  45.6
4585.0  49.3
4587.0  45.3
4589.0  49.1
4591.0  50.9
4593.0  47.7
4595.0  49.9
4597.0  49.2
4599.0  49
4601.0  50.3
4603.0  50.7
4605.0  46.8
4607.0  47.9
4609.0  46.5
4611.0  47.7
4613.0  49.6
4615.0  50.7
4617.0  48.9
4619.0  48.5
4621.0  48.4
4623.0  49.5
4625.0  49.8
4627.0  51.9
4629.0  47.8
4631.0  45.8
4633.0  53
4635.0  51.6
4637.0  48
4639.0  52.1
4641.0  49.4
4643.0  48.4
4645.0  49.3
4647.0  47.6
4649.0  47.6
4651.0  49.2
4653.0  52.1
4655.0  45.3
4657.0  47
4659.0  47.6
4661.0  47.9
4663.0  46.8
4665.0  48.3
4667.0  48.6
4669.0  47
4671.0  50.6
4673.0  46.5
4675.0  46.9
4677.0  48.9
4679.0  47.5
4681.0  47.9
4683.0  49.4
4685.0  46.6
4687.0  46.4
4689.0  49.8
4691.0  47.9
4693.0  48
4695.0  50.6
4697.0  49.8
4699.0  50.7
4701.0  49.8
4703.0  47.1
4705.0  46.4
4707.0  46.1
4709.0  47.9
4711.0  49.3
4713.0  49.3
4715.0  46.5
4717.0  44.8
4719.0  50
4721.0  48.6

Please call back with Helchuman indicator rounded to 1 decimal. 49.8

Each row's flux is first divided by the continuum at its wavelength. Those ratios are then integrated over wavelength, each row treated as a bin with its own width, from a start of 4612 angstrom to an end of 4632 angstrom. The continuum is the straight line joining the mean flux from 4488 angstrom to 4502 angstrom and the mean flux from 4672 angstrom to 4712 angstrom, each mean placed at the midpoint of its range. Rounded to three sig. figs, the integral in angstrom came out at 20.4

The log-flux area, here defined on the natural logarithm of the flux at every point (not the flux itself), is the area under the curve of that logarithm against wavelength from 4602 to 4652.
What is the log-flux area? 195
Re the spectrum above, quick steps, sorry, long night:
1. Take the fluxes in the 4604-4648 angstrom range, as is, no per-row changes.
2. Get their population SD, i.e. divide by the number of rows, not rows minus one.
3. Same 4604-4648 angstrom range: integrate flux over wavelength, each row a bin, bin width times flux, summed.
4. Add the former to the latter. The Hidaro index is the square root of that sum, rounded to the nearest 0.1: 46.5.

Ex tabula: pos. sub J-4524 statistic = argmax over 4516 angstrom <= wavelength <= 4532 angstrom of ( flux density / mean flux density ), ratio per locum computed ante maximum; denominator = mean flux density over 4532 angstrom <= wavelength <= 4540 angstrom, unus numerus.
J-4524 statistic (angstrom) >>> 4523.0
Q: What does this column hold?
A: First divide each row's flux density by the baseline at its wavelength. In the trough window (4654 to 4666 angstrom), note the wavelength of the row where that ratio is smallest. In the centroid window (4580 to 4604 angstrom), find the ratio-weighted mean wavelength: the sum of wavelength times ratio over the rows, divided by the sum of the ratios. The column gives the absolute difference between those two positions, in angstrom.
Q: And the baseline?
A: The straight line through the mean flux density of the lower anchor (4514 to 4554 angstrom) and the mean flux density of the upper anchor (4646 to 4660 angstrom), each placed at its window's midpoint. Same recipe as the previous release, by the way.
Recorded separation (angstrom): 62.9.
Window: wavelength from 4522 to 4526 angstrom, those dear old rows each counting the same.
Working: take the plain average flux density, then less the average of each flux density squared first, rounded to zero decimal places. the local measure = -2269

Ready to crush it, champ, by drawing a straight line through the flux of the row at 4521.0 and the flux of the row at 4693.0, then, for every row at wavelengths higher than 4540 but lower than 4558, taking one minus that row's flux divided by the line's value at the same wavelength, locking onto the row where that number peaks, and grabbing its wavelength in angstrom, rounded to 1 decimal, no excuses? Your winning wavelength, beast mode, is 4551.0 angstrom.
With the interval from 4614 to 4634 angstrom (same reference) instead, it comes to 4631.0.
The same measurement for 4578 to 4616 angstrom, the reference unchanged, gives 4587.0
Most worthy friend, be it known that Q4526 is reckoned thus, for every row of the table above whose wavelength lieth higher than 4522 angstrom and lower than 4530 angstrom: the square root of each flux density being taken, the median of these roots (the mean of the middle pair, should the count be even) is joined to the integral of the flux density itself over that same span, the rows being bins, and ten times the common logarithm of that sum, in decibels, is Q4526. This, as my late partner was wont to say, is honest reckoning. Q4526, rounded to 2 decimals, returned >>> 25.87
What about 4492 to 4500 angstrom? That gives 25.88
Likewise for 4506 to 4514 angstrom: 26.09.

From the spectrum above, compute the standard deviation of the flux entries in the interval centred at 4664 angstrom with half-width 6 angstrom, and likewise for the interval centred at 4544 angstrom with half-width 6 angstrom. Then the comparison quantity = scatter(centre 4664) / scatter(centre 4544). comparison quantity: 0.47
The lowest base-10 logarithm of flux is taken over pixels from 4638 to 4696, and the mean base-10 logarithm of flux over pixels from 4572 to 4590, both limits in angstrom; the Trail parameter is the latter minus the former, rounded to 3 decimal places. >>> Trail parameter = 0.027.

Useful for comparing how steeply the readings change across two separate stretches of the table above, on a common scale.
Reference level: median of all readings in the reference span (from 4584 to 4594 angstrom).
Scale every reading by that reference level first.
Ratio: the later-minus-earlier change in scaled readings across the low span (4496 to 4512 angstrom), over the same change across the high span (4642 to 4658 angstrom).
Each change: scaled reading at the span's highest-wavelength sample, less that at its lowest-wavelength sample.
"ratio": -1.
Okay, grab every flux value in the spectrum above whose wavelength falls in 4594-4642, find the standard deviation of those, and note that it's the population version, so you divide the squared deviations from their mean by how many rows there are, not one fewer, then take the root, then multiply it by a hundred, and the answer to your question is 178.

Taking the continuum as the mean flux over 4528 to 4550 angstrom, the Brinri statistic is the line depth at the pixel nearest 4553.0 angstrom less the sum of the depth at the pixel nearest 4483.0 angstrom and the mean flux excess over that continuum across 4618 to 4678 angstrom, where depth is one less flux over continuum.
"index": -2.3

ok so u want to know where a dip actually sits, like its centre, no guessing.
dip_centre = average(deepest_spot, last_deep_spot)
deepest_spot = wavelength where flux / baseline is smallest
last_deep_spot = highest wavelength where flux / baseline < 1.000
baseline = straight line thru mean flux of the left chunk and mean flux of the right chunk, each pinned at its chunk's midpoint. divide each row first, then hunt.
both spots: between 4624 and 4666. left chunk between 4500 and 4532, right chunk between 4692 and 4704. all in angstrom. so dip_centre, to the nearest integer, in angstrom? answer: 4660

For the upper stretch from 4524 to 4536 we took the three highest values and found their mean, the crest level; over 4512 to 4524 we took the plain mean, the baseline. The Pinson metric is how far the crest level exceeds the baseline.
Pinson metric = -1.5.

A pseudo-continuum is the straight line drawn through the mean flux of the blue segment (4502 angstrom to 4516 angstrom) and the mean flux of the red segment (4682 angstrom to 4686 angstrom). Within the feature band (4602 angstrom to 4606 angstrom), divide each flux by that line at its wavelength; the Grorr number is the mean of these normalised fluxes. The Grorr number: 1.01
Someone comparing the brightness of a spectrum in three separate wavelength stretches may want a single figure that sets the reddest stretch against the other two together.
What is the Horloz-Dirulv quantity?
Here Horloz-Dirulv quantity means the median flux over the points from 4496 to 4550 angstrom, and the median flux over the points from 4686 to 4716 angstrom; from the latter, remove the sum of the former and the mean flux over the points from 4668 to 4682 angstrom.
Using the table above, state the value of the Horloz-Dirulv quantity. -47.00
